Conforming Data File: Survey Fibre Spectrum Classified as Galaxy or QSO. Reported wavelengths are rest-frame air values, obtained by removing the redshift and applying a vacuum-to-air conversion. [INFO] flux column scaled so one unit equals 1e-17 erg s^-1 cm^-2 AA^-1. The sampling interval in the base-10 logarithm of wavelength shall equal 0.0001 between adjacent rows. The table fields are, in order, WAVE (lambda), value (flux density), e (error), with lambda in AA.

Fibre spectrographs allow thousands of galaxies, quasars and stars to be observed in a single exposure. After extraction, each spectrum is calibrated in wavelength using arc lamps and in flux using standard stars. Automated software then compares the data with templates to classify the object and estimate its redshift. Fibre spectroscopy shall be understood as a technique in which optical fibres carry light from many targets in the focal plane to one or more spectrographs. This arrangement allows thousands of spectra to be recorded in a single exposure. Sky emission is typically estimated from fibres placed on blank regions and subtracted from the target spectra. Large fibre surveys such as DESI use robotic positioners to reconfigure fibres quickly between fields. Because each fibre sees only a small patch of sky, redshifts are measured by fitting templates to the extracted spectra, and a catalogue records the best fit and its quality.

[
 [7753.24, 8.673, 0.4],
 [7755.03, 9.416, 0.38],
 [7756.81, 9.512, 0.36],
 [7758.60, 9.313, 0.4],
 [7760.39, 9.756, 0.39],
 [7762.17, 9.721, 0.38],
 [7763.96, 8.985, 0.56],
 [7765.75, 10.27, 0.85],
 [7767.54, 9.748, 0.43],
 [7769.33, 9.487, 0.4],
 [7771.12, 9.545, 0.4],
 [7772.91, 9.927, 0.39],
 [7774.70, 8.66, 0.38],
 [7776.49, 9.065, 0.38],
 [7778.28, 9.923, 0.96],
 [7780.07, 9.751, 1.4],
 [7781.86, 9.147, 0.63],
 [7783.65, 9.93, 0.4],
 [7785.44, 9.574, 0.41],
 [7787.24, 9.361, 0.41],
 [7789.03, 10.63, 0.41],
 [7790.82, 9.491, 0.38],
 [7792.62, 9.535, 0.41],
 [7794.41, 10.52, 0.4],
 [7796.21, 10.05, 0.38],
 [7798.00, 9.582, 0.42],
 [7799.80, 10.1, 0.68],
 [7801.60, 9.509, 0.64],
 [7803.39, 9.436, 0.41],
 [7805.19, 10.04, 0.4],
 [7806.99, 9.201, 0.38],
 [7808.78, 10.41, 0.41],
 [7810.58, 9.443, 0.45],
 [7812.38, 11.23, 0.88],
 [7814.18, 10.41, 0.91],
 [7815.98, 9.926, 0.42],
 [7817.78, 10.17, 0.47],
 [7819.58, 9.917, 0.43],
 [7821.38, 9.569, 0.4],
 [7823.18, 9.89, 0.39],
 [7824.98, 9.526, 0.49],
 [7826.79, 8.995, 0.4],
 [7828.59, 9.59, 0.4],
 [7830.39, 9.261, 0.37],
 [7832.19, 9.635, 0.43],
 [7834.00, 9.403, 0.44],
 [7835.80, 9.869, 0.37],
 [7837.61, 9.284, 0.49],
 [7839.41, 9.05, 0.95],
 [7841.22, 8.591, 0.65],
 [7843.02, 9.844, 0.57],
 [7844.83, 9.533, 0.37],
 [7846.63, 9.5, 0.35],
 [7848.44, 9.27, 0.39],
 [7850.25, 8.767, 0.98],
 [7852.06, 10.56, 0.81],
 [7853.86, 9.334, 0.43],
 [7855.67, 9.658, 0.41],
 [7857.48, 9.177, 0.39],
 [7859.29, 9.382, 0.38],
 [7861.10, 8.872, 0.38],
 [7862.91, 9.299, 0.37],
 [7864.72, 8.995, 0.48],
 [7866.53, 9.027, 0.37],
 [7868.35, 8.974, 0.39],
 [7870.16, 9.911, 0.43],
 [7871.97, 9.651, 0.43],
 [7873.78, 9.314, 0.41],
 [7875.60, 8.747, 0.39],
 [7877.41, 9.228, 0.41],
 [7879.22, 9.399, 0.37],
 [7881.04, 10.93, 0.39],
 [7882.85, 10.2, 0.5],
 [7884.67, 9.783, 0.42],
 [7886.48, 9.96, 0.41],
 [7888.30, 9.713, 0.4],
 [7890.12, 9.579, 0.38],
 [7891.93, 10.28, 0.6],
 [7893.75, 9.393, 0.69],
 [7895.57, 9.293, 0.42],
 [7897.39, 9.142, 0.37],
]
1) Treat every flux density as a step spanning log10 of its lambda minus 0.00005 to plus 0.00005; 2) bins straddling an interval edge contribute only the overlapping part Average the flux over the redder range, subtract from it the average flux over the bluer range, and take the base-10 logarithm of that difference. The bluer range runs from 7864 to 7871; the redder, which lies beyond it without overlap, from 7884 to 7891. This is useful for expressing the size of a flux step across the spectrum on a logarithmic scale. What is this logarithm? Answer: -0.27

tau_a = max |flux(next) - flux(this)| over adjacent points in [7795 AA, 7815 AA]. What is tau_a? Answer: 1.79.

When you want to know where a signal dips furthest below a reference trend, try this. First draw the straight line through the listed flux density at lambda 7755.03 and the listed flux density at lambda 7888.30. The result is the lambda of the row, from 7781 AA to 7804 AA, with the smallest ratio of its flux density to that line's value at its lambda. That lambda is 7781.86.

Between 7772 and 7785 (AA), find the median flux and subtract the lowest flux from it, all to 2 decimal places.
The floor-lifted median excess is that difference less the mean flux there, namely -8.40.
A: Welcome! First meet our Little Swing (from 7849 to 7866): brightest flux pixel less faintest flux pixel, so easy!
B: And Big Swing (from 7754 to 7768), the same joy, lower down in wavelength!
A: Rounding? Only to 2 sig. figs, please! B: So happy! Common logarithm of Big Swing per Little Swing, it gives -0.14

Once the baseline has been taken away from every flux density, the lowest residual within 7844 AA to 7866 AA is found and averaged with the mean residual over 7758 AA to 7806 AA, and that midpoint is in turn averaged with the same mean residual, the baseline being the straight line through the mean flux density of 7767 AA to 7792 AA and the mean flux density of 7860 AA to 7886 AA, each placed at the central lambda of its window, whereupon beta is -0.12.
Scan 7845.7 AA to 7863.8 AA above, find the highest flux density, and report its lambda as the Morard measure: 7852.06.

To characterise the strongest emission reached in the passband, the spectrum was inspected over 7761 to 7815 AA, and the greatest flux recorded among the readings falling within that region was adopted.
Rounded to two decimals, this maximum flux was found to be 11.23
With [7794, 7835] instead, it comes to 11.23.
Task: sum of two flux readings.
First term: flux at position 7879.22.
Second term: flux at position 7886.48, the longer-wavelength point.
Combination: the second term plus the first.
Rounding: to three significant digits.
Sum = 19.4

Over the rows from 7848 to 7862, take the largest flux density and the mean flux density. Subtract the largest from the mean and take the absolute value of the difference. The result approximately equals 1.2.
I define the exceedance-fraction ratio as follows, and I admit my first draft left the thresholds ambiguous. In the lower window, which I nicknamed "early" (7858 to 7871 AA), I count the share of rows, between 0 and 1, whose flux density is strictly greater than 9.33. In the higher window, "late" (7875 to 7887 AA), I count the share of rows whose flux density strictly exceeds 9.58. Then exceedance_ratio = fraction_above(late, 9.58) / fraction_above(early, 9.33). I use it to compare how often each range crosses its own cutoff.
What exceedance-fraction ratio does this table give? 2.0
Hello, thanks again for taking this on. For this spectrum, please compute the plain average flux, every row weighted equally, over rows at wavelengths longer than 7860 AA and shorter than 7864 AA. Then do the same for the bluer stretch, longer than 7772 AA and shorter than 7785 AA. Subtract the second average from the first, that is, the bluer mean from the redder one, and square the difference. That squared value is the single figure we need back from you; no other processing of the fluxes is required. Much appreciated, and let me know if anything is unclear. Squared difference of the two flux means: 0.16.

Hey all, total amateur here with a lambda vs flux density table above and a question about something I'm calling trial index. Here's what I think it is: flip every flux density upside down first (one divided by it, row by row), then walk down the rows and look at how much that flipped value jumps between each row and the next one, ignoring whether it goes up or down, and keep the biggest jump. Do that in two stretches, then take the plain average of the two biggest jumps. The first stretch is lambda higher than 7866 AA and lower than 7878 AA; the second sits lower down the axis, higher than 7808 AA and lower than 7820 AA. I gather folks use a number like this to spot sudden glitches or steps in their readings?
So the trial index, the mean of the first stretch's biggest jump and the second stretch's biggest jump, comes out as 0.0137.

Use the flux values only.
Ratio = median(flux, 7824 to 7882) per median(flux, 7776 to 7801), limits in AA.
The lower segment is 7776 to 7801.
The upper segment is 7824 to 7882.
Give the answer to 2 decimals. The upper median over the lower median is 0.96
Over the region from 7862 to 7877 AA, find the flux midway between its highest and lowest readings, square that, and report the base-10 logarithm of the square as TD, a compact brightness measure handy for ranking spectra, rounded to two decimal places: 1.94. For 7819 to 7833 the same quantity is 1.95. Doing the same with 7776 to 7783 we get 1.95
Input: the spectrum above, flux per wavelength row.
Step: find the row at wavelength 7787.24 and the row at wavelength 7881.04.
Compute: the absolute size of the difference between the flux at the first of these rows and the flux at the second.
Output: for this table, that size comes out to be 1.6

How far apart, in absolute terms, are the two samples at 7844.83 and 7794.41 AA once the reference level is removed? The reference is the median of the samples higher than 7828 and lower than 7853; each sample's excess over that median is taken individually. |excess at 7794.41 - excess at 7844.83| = 1.0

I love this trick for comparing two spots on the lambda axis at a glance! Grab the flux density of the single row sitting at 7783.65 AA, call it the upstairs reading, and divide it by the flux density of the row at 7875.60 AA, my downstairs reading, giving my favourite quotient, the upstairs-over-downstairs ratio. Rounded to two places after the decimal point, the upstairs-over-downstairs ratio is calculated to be 1.14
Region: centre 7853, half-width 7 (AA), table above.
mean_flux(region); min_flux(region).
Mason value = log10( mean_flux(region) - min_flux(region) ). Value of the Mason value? -0.16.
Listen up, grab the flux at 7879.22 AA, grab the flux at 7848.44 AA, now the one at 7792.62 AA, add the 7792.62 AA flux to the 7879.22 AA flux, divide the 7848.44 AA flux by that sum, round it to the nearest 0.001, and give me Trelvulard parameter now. 0.490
